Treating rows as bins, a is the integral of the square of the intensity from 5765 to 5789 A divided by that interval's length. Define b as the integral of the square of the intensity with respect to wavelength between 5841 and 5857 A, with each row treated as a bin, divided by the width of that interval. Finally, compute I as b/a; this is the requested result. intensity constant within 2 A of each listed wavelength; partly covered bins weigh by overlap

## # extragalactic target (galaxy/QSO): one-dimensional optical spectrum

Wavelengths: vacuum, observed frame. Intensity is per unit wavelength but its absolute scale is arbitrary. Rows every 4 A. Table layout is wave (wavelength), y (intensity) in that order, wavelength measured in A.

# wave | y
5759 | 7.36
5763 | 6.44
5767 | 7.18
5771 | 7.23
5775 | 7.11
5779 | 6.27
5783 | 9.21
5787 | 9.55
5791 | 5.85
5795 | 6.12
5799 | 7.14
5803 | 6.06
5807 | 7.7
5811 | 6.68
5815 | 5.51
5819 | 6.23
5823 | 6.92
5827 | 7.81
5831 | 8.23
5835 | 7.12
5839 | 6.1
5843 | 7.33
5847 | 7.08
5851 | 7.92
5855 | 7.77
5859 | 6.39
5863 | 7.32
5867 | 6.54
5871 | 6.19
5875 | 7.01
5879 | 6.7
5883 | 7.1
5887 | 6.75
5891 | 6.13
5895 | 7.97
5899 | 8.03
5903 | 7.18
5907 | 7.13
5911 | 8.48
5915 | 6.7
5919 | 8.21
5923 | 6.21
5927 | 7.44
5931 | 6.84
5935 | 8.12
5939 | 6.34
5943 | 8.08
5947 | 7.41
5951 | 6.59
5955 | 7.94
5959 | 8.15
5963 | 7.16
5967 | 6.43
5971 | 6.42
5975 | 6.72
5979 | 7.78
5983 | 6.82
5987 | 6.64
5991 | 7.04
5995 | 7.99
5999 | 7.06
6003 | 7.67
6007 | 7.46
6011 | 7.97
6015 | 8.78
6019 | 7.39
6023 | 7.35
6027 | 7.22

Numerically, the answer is 0.92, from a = 61.6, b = 56.7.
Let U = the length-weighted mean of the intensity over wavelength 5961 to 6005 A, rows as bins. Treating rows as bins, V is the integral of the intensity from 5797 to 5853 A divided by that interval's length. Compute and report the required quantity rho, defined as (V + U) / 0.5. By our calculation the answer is 28.11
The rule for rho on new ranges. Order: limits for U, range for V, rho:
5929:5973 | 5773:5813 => 28.79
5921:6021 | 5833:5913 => 28.82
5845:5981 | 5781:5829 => 28.50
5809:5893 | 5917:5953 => 28.29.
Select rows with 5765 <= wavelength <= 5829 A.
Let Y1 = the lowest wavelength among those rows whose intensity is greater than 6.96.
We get 5767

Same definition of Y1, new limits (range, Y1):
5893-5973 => 5895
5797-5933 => 5799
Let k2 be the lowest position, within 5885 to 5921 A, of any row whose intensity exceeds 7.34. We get 5895 A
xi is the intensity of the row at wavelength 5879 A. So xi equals 6.7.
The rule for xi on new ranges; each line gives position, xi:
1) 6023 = 7.35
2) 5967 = 6.43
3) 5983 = 6.82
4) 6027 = 7.22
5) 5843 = 7.33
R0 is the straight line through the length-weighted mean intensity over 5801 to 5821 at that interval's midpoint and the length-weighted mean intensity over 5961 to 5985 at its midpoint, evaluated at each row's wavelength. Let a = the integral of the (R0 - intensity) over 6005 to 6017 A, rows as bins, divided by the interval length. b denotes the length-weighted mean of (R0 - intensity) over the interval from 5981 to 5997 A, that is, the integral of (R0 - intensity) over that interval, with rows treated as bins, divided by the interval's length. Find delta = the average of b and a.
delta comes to -0.63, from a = -1.08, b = -0.19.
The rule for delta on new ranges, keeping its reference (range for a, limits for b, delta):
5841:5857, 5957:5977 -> -0.54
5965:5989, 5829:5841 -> -0.27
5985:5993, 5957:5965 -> -0.35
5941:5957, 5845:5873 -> -0.57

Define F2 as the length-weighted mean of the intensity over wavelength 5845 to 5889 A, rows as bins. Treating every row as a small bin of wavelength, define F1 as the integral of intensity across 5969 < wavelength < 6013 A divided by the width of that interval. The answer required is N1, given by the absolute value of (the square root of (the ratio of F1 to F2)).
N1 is 1.018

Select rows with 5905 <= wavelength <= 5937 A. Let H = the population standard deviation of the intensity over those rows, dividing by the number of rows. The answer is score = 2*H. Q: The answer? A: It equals 1.5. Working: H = 0.76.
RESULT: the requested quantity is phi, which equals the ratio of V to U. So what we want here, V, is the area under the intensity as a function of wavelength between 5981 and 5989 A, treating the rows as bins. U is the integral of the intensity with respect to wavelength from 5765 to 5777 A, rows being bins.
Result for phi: 0.63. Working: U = 86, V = 54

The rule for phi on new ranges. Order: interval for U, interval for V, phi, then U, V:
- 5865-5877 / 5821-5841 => 1.83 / 79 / 145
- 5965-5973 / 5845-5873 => 3.83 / 51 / 197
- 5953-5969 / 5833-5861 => 1.67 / 119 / 199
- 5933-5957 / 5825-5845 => 0.82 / 178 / 146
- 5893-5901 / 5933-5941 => 0.90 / 64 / 58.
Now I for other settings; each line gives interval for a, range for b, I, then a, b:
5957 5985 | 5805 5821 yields 0.86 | 50.3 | 43.3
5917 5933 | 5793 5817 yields 0.83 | 52.0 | 43.2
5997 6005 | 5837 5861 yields 0.94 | 54.3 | 50.8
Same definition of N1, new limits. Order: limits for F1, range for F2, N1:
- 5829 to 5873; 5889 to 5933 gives 0.985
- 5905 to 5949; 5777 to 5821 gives 1.030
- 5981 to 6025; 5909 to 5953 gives 1.011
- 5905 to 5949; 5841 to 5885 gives 1.023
